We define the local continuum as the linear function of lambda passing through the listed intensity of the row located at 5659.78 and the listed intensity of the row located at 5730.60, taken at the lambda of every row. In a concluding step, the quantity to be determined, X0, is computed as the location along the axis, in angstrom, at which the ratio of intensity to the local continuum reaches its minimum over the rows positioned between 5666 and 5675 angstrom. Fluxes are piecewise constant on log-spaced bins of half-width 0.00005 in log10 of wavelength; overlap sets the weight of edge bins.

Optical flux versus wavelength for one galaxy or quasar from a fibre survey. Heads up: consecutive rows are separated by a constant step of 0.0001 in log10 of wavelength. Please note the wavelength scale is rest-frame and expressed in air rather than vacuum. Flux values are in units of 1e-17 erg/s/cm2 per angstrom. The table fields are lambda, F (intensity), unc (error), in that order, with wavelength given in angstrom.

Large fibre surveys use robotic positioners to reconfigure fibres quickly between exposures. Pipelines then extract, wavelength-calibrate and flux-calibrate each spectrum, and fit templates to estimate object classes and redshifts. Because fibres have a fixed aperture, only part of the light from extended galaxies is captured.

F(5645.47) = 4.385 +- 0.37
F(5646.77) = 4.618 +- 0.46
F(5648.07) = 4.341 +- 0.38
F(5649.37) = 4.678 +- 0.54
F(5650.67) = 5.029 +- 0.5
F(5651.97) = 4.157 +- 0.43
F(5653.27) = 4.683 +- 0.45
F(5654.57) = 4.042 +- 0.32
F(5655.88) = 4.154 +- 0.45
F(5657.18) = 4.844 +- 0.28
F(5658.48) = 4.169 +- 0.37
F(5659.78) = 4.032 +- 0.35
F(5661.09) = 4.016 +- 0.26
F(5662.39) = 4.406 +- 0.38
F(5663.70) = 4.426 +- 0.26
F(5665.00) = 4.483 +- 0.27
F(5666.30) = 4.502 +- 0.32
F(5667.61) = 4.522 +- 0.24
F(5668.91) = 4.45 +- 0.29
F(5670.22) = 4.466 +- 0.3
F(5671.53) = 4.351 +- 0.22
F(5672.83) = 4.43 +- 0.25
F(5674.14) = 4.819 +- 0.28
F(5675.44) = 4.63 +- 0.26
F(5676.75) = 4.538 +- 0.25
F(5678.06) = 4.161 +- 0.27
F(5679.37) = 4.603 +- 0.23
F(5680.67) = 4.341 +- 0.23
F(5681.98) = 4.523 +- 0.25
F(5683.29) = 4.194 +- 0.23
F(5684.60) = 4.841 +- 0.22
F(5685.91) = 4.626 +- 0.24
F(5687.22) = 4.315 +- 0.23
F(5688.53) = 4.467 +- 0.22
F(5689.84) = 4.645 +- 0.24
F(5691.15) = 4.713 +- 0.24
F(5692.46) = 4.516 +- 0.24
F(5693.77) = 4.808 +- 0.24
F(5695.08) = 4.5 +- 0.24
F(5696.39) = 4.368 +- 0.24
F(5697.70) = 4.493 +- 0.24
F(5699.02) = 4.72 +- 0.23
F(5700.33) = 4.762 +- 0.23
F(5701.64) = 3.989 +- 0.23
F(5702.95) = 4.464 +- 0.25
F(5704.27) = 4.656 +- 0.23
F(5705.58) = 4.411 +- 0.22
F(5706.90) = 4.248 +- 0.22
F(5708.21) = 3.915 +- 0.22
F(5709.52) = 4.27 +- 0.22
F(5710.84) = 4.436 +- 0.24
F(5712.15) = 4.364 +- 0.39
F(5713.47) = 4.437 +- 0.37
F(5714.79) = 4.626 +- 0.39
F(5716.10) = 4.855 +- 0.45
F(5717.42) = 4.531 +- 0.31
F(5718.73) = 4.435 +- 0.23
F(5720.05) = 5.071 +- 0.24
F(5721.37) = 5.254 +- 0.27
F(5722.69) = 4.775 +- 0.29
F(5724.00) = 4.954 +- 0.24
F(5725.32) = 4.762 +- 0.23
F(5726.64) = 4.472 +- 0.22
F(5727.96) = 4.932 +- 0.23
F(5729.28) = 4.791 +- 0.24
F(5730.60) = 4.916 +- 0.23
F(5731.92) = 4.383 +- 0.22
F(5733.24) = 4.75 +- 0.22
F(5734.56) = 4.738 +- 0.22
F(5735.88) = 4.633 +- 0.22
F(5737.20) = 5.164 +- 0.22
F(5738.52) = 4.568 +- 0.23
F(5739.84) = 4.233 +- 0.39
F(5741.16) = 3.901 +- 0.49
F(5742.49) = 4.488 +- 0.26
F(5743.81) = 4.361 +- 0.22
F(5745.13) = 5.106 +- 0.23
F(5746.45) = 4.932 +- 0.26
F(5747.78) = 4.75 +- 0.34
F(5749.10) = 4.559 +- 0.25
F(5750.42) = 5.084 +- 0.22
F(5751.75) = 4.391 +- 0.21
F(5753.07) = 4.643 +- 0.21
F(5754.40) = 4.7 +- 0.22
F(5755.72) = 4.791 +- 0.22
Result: 5671.53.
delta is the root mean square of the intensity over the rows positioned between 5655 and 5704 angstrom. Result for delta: 4.47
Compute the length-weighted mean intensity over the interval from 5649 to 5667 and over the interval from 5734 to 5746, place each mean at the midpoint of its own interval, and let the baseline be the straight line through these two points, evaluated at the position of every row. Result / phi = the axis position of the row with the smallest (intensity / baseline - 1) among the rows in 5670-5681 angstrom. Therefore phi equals 5678.06 angstrom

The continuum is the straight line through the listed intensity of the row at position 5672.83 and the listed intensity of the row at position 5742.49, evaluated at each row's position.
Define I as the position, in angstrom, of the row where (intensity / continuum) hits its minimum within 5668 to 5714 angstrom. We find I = 5708.21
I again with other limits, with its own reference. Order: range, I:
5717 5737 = 5731.92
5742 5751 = 5743.81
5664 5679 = 5678.06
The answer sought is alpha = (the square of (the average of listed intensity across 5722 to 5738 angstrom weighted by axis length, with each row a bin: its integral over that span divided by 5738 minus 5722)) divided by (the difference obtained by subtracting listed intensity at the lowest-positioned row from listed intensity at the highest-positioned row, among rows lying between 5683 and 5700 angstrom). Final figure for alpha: 43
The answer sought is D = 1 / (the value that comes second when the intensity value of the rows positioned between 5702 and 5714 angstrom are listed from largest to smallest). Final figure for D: 0.224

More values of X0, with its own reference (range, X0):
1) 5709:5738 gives 5731.92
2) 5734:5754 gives 5741.16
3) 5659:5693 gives 5683.29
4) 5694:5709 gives 5708.21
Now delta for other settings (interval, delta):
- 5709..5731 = 4.71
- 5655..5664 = 4.30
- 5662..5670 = 4.47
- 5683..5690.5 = 4.52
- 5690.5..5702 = 4.55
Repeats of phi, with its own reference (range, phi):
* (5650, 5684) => 5661.09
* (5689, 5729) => 5708.21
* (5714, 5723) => 5718.73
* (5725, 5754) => 5741.16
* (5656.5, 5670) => 5661.09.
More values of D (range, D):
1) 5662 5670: 0.222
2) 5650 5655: 0.214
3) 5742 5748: 0.203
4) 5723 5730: 0.203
